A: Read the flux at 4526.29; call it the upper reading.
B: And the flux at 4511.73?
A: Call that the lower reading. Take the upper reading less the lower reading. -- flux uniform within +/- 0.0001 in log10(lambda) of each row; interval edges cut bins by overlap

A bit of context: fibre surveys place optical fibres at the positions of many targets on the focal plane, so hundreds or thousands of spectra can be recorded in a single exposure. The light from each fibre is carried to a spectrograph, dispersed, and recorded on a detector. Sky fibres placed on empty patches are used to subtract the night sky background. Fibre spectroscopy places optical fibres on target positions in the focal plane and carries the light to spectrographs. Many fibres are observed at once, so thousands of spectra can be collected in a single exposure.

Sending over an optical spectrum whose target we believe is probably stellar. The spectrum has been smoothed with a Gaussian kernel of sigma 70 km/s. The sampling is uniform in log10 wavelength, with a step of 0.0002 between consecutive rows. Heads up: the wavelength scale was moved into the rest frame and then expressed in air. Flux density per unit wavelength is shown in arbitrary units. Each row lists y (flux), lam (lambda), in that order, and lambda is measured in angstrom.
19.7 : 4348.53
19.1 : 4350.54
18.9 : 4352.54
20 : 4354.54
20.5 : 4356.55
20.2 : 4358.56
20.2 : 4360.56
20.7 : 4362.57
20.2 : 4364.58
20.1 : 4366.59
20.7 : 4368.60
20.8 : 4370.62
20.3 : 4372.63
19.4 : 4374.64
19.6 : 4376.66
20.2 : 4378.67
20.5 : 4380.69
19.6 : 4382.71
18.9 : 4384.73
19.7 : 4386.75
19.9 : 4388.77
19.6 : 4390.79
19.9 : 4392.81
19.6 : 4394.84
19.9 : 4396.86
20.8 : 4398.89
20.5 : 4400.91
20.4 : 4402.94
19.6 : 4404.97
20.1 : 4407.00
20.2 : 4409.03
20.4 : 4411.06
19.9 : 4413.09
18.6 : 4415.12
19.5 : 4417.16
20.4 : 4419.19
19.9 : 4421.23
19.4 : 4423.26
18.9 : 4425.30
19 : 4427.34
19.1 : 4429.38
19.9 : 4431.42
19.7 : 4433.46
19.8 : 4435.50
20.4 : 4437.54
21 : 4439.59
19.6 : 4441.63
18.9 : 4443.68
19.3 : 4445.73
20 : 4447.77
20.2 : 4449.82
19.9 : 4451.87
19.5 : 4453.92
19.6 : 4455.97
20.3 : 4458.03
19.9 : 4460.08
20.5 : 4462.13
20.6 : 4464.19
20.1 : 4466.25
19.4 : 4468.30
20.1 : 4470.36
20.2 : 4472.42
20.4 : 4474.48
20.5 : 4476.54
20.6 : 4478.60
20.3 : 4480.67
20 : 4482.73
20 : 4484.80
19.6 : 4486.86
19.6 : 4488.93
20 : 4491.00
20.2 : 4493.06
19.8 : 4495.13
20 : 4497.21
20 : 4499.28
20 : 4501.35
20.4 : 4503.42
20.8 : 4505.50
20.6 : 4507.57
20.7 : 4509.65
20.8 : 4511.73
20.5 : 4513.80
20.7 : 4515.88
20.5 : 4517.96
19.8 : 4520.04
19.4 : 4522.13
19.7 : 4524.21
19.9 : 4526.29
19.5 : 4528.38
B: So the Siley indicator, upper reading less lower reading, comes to -0.90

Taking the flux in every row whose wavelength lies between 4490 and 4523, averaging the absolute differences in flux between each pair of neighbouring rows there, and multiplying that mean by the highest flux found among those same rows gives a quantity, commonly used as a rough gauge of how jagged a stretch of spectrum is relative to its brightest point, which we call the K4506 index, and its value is 5.3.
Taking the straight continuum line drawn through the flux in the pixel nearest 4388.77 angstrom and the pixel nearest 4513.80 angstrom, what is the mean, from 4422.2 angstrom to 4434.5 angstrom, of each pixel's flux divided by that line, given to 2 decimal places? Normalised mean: 0.96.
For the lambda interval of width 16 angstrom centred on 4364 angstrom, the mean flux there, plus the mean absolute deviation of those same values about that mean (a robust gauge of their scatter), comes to 20.7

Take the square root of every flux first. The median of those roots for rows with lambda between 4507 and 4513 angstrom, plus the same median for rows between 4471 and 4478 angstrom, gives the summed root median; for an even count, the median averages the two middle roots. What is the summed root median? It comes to 9.07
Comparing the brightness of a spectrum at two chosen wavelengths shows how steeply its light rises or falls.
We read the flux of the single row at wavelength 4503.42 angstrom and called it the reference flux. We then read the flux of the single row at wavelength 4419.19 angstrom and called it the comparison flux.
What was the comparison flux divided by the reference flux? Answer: 1.00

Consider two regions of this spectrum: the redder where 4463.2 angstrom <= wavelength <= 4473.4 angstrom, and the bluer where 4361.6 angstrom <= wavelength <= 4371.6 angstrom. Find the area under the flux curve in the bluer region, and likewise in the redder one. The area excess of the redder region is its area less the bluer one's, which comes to 0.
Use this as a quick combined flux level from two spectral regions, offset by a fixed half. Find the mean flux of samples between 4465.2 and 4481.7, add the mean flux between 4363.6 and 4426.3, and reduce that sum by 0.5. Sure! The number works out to 39.6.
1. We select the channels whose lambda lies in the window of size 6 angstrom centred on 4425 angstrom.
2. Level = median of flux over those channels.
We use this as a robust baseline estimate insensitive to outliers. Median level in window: 19.0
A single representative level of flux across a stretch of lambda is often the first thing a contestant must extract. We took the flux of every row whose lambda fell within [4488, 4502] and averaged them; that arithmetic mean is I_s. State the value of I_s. 19.9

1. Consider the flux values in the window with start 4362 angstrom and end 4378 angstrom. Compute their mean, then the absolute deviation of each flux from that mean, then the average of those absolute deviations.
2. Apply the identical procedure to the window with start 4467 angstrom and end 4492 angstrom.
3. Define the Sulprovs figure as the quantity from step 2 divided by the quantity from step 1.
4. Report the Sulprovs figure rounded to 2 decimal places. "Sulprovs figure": 0.73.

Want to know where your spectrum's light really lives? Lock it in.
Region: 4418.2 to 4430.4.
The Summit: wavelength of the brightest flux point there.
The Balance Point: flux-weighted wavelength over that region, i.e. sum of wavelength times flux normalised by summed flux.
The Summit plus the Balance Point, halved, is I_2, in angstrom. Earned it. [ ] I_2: 4421.7 angstrom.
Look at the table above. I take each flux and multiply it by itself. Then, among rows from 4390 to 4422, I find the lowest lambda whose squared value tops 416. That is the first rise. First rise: 4398.89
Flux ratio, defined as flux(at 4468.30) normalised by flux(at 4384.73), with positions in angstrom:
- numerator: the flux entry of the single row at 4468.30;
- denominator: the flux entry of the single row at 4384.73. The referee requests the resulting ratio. 1.03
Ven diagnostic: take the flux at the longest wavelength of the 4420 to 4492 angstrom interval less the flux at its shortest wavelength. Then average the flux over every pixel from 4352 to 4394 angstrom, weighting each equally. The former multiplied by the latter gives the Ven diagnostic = 2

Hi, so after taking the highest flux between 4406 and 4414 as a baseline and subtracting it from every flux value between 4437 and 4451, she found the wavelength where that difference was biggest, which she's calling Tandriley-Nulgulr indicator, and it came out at 4439.59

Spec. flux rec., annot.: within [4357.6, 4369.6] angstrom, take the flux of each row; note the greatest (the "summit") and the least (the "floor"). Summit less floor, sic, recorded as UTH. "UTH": 0.6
